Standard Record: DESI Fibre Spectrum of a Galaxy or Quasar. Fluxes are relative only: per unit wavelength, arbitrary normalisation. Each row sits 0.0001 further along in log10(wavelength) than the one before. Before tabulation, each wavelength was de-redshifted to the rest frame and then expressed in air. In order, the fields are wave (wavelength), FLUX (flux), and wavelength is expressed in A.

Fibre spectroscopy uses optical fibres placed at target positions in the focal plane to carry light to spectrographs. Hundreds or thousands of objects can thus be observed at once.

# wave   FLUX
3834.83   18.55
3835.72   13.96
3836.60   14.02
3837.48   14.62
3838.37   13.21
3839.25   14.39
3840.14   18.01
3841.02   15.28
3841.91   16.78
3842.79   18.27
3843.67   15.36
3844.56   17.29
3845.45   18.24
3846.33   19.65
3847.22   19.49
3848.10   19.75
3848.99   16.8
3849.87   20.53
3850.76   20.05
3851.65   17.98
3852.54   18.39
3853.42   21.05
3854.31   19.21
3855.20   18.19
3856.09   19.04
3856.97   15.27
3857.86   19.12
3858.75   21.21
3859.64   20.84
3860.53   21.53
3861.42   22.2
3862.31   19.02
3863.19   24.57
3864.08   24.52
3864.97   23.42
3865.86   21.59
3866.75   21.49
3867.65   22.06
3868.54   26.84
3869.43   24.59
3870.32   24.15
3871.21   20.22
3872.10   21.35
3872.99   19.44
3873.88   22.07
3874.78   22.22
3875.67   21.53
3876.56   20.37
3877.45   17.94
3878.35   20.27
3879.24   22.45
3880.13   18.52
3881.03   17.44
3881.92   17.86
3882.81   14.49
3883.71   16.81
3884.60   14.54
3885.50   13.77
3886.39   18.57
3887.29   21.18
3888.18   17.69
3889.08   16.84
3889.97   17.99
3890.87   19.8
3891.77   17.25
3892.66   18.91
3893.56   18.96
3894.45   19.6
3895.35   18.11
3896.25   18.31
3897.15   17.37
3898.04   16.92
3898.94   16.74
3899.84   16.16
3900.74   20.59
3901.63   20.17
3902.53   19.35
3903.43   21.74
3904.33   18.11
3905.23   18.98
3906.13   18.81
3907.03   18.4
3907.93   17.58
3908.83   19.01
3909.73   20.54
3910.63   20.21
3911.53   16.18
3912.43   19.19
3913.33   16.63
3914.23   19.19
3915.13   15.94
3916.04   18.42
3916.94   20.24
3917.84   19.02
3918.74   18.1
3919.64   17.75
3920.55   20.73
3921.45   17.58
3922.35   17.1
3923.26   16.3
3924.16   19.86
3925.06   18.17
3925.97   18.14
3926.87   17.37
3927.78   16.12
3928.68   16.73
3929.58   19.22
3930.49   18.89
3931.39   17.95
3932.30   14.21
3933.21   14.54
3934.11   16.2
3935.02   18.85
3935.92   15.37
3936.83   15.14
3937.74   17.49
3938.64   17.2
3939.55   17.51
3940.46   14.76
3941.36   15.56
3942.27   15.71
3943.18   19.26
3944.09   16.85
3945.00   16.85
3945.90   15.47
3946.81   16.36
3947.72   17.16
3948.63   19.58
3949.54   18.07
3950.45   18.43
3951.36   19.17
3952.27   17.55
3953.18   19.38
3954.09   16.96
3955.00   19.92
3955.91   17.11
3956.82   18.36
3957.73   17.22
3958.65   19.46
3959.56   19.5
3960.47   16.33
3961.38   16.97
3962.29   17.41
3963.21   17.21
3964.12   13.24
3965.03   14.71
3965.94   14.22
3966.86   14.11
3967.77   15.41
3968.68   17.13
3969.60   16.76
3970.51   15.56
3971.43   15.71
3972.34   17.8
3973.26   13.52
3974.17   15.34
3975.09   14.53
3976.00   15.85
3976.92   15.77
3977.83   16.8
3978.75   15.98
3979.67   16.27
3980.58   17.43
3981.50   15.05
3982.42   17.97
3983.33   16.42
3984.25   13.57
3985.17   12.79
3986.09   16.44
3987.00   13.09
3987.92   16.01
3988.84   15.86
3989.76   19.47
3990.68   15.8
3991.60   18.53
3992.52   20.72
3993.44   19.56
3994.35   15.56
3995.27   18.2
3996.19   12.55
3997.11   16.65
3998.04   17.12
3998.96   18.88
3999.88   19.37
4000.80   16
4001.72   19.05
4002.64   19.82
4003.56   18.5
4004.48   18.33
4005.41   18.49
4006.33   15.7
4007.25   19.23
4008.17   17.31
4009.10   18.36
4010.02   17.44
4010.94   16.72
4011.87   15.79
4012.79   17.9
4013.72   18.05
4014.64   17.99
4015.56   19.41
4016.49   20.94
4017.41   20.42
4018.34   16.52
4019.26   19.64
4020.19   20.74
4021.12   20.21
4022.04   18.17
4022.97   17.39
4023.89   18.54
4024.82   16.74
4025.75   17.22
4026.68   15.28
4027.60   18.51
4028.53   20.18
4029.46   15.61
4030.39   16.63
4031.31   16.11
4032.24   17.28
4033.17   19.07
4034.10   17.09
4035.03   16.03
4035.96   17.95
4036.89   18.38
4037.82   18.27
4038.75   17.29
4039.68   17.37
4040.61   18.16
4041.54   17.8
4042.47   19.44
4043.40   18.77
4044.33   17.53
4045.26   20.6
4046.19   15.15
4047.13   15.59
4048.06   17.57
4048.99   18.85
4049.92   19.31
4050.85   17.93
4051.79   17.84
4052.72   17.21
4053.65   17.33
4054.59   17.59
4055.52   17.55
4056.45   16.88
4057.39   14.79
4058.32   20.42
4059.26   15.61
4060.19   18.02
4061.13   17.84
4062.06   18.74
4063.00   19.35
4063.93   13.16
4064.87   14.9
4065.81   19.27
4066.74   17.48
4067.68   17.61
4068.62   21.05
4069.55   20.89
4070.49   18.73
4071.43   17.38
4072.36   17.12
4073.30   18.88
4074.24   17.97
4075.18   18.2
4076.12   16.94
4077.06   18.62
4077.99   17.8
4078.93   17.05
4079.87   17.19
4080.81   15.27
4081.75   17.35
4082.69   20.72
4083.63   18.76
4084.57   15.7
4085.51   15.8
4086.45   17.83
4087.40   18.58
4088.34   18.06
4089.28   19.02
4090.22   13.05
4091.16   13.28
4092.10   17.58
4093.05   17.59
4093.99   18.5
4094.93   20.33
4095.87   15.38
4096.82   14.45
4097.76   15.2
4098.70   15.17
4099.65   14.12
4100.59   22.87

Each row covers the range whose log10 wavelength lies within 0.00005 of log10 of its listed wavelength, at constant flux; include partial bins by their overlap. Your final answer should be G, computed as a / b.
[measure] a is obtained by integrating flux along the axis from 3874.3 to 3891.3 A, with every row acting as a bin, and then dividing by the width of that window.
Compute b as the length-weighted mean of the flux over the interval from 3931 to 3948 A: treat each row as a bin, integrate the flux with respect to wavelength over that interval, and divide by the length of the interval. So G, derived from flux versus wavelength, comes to 1.12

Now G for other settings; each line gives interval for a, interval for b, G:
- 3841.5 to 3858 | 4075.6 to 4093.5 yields 1.07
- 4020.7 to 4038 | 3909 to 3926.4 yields 0.96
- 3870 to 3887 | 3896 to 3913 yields 1.03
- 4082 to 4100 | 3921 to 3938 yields 0.98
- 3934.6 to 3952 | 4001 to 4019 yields 0.94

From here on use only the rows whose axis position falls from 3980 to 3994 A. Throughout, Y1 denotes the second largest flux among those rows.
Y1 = 19.56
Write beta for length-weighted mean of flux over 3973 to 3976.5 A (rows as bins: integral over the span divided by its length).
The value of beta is 14.9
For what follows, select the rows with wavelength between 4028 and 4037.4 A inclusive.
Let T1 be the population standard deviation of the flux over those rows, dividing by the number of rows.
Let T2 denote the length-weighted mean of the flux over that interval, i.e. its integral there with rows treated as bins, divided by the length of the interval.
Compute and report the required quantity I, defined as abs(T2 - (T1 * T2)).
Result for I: 7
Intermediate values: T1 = 1.39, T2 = 17.4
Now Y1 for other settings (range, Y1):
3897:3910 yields 20.59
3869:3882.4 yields 24.15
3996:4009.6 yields 19.37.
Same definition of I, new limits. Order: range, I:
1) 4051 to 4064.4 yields 13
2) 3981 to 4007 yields 21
